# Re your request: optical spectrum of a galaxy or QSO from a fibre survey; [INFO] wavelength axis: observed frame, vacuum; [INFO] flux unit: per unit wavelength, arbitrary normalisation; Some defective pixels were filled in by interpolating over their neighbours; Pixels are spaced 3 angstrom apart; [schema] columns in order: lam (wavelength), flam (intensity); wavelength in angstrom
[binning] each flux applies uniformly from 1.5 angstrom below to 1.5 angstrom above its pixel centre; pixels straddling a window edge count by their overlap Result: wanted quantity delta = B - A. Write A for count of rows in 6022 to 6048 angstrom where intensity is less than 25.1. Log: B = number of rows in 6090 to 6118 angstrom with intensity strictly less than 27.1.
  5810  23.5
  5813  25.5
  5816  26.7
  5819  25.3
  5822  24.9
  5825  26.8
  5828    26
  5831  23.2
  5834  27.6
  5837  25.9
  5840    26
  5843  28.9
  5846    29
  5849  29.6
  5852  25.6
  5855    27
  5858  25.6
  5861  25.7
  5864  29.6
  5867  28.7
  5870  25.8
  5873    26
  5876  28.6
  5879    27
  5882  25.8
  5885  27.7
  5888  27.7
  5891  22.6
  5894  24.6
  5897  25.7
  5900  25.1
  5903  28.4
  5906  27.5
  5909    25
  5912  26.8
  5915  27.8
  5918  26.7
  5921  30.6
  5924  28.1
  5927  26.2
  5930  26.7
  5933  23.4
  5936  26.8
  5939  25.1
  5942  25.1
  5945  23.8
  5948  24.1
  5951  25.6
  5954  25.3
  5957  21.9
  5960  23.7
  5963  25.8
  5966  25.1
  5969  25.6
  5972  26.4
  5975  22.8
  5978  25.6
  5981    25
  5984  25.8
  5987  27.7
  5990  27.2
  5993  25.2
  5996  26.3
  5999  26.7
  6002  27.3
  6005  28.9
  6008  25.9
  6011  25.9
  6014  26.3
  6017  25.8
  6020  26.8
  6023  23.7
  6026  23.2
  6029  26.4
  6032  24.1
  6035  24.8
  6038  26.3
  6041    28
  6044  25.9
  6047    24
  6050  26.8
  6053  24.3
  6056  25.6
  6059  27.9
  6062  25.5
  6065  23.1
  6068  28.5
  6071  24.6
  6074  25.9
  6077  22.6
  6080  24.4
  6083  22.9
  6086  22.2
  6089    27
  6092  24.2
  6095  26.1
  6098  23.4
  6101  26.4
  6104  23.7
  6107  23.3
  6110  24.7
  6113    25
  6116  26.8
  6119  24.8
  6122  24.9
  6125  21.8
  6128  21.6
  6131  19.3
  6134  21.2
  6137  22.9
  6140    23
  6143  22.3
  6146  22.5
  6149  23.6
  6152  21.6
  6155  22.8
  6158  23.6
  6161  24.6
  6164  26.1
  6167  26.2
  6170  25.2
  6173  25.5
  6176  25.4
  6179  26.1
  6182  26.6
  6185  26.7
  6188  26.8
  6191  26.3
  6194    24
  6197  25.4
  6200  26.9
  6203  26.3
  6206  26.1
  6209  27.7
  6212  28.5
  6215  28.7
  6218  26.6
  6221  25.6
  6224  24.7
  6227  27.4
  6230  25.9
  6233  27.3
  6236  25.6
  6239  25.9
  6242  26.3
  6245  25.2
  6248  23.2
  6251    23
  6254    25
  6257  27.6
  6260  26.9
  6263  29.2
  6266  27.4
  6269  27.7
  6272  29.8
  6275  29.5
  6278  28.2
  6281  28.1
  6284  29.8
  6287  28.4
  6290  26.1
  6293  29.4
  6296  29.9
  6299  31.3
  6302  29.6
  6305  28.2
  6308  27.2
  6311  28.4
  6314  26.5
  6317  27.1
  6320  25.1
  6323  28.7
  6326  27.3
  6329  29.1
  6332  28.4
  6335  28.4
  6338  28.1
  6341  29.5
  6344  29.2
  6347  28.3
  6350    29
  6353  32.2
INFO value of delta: 4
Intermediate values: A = 5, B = 9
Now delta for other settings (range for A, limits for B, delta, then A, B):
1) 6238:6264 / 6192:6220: 3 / 3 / 6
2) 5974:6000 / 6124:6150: 7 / 2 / 9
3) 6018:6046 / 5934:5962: 5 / 4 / 9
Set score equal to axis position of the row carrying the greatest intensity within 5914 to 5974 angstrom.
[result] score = 5921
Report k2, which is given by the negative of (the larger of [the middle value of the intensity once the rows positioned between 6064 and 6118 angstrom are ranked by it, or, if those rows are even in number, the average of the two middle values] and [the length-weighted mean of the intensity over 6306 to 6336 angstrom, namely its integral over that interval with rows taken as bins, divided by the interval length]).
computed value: -27.6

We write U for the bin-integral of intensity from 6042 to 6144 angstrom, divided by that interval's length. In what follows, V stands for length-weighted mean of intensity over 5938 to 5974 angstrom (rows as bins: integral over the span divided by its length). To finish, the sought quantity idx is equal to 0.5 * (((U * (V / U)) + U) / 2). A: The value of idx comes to 12.3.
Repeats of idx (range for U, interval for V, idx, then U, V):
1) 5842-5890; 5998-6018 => 13.5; 27.3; 26.7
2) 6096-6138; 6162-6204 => 12.4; 23.6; 25.9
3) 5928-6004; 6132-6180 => 12.3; 25.4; 23.8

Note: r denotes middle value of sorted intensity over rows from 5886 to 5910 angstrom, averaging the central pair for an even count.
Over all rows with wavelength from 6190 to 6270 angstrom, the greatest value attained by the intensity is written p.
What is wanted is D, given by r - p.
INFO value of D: -3.8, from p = 29.2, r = 25.4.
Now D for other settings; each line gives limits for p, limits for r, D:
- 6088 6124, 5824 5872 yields -0.6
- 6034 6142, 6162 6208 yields -2.4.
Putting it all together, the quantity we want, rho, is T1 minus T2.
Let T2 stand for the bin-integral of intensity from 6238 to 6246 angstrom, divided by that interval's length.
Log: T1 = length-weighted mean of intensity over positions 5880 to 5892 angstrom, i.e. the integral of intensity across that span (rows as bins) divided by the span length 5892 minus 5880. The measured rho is 0.3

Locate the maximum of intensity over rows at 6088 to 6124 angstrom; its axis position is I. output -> 6089 angstrom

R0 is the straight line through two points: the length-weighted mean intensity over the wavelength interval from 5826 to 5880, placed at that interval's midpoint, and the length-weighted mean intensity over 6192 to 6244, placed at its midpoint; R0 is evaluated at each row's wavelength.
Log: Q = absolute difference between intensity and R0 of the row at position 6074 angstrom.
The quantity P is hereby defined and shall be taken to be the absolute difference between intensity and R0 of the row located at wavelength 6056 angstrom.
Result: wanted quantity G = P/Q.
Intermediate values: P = 1.06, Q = 0.7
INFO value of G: 1.5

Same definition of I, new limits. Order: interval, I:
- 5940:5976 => 5972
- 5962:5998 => 5987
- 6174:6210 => 6209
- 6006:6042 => 6041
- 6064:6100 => 6068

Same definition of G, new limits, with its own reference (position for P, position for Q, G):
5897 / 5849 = 0.5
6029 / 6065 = 0.1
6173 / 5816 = 2.8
